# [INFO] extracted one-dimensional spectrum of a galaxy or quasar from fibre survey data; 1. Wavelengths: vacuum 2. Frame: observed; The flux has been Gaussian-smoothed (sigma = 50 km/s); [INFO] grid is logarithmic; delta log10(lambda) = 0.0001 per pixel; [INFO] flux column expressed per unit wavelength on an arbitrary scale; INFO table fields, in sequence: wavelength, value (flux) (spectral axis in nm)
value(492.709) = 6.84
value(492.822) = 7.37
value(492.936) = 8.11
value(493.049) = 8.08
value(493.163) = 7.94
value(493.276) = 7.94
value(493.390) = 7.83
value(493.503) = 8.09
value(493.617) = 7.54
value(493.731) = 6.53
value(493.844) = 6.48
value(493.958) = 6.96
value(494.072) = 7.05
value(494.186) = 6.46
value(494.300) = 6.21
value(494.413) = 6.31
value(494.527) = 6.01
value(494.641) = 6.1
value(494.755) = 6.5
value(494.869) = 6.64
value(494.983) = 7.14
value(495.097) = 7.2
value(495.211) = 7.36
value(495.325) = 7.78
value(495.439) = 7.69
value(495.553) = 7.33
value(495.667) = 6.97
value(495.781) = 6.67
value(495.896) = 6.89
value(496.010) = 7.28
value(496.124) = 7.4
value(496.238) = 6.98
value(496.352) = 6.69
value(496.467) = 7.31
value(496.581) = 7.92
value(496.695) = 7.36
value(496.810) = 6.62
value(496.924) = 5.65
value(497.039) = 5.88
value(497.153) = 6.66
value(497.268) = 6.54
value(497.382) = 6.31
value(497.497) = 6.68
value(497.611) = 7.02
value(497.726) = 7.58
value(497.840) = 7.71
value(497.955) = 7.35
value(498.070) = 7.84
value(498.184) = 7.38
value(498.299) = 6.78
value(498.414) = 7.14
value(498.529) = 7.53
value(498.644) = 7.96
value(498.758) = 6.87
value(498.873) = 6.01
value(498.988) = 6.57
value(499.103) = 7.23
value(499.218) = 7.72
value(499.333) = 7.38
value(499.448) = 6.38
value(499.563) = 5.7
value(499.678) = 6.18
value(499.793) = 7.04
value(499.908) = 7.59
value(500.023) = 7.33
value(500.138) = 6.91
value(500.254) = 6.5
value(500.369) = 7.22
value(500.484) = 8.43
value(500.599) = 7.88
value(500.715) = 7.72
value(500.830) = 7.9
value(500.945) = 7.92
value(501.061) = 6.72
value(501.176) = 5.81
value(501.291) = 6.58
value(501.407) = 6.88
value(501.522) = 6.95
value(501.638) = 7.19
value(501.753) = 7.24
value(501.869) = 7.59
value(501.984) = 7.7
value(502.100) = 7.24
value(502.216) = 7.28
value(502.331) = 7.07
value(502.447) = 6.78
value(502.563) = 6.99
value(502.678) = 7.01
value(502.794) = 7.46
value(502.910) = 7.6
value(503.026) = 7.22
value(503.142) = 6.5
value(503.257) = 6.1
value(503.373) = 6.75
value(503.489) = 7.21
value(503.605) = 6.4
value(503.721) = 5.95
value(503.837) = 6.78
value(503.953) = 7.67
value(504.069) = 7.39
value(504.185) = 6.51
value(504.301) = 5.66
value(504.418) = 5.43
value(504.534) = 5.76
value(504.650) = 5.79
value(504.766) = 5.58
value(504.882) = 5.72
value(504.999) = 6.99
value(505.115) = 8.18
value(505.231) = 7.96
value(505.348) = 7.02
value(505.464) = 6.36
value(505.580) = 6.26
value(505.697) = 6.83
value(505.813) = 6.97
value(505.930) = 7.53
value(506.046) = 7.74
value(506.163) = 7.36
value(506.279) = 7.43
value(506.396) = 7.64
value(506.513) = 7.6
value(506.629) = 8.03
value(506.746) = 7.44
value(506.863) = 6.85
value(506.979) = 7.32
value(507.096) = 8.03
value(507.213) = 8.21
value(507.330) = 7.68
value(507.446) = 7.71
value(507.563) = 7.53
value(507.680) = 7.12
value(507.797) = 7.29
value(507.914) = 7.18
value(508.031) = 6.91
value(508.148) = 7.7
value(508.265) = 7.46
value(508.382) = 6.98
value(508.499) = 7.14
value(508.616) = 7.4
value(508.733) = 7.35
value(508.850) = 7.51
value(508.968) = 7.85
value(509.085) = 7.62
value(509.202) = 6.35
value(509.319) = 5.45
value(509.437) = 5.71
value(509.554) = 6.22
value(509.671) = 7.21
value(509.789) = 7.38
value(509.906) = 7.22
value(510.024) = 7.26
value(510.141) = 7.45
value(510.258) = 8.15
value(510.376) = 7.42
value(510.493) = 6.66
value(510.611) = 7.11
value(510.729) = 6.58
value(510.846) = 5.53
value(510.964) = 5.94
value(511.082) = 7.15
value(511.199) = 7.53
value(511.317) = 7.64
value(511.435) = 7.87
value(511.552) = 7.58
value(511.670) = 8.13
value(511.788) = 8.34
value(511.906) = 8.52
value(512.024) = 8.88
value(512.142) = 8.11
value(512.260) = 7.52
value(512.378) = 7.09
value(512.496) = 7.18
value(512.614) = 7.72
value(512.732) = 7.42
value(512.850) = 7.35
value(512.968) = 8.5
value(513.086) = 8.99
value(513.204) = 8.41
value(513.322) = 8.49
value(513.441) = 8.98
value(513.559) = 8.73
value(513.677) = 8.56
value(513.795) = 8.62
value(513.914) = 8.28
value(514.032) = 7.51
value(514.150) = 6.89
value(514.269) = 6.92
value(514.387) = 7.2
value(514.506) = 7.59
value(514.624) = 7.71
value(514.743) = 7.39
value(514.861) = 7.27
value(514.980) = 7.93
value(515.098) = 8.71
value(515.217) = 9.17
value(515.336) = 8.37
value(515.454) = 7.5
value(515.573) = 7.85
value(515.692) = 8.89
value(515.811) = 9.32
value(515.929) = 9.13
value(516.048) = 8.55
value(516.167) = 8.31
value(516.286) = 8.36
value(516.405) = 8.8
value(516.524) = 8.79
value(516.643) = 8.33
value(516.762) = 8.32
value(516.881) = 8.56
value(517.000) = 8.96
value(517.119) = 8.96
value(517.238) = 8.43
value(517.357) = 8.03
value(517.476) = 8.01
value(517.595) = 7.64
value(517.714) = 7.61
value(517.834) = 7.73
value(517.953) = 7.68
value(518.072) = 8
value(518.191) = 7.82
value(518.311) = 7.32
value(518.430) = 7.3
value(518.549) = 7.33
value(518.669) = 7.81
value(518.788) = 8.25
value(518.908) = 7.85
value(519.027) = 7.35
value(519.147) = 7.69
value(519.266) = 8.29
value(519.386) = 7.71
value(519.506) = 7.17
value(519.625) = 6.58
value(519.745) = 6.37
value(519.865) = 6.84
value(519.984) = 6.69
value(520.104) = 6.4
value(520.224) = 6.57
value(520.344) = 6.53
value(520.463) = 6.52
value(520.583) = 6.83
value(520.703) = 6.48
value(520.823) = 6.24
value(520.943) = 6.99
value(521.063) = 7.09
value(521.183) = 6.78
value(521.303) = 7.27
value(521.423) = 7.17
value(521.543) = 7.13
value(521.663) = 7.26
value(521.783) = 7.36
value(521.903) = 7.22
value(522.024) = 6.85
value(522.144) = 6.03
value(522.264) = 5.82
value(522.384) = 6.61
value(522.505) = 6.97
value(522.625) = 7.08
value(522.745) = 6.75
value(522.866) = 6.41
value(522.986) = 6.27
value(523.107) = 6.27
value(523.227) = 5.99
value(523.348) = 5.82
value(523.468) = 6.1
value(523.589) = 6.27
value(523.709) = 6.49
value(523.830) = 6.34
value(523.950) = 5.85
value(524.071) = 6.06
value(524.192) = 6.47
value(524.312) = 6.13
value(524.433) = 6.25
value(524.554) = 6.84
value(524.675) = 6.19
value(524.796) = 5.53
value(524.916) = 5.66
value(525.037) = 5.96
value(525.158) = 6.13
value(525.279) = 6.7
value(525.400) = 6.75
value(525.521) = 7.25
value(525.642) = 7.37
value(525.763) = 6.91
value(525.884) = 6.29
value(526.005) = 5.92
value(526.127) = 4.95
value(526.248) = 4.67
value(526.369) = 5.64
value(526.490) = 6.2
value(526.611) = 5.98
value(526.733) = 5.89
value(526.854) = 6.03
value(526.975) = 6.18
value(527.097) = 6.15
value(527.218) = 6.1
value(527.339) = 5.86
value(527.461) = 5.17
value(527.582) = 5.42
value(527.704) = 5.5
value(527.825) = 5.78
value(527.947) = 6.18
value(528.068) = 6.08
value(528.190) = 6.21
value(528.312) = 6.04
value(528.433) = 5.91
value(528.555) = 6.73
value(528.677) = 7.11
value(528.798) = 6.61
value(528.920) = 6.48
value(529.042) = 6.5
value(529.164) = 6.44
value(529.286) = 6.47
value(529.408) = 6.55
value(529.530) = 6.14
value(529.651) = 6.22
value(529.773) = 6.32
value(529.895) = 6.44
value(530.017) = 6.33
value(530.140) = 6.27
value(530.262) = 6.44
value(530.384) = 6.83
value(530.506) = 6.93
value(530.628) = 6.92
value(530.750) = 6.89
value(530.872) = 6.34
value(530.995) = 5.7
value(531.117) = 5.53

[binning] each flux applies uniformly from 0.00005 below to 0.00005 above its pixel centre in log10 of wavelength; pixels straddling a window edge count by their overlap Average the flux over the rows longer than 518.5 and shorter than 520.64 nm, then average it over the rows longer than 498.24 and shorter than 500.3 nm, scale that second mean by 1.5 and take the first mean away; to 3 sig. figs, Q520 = 3.25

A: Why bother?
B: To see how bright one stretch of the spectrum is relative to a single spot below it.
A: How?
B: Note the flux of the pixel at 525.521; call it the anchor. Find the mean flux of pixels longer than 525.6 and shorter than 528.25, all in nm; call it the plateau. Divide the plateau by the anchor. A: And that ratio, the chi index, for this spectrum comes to 0.82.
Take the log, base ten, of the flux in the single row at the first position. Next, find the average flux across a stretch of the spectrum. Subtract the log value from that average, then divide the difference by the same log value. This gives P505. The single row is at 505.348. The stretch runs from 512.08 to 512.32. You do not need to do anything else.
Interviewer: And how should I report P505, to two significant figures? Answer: 8.2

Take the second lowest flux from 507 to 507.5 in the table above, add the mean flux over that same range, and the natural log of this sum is 2.75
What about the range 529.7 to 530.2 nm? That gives 2.54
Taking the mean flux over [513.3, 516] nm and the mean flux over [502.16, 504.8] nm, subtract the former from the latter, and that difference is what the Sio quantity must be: -1.5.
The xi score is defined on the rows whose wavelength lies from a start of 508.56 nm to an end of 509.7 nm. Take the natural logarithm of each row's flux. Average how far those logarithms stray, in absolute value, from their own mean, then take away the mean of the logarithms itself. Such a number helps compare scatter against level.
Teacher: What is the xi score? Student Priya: -1.81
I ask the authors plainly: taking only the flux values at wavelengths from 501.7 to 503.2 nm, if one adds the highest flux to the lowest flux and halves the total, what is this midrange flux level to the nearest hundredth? 7.10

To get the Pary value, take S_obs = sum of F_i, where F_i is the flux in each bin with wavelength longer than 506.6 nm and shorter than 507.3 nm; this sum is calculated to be 46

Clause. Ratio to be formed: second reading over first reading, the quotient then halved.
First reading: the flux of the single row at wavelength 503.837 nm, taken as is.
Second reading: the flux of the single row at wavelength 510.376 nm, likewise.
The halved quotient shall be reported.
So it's 0.55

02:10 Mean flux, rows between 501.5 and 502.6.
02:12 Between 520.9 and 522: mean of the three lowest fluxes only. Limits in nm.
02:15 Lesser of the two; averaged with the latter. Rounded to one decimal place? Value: 7.0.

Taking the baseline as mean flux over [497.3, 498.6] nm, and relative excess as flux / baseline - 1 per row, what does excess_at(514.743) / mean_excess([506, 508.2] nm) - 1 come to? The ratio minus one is -0.4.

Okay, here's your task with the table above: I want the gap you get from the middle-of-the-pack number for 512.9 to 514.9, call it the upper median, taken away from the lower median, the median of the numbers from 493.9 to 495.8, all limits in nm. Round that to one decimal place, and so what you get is -1.3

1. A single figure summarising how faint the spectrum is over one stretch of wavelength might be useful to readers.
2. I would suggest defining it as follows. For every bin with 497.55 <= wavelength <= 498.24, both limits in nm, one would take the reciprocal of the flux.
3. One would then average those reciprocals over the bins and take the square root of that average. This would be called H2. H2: 0.366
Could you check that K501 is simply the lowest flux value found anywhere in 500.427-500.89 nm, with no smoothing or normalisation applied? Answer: 7.72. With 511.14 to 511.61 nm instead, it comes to 7.53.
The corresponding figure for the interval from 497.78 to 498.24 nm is 7.35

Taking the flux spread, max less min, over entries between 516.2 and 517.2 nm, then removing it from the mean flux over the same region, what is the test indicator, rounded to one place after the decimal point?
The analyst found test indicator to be 8.0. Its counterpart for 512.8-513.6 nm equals 6.9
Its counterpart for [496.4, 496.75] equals 6.9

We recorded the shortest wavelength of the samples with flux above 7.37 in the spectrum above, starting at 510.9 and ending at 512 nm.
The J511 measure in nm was 511.199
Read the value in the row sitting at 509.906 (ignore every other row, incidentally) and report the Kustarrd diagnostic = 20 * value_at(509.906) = 144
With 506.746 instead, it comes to 149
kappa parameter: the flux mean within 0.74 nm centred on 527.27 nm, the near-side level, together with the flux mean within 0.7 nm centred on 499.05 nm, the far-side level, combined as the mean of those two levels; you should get 6.4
